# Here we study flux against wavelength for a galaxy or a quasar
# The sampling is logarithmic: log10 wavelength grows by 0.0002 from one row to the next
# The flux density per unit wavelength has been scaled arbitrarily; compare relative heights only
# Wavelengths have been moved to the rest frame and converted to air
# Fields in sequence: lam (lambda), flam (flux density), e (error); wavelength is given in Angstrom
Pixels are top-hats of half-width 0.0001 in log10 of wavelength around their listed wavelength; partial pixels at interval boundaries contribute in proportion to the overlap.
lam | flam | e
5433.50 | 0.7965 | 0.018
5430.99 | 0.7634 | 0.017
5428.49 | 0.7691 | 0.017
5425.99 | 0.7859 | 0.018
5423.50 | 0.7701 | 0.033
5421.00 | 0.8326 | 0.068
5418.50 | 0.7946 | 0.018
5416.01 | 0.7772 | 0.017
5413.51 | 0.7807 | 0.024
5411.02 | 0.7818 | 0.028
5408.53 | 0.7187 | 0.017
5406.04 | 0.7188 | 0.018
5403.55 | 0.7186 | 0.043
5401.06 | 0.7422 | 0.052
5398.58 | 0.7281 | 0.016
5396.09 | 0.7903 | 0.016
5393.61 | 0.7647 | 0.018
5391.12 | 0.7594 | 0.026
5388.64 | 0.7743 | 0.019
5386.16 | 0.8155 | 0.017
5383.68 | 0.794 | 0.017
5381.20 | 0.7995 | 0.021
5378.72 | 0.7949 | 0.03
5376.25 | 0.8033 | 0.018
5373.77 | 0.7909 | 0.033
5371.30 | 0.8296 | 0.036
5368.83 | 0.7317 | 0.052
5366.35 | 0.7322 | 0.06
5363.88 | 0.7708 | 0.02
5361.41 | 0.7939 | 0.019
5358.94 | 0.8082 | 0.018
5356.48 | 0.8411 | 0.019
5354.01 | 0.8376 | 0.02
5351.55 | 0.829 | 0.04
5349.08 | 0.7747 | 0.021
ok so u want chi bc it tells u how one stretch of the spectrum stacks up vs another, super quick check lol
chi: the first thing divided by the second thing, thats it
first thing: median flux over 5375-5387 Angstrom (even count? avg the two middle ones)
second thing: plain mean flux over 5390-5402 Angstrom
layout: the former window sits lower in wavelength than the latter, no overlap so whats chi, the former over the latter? 1.056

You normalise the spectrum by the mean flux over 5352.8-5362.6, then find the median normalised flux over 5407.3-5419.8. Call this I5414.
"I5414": 0.952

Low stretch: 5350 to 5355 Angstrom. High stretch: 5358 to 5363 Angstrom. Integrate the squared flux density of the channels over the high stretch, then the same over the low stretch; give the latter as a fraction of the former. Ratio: 1.1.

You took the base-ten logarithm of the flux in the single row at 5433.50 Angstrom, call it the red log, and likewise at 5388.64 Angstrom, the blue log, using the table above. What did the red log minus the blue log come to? 0.012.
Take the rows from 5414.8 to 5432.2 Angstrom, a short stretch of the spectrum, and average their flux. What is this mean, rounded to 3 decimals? 0.785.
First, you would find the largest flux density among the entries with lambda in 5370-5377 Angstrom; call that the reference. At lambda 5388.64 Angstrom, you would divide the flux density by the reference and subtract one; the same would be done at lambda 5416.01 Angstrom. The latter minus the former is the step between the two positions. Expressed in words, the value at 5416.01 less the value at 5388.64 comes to 0.00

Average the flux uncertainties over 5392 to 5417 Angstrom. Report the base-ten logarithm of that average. -1.60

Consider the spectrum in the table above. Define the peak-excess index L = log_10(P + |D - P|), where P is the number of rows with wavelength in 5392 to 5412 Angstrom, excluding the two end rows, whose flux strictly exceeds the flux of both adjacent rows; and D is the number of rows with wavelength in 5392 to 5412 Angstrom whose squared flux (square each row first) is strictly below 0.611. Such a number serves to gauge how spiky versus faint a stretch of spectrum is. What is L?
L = 0.78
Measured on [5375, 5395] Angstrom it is 0.48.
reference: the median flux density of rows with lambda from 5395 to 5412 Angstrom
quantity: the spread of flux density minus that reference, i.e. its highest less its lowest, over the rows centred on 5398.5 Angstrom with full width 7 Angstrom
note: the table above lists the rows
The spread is 0.062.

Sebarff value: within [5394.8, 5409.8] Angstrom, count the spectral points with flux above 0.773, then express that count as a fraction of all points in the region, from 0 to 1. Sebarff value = 0.17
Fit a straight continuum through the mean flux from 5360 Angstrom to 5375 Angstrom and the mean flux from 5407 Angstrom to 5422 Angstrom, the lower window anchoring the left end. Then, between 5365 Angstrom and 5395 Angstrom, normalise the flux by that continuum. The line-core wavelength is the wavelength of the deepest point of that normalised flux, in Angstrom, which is 5368.83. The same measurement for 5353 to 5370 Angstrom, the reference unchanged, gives 5368.83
